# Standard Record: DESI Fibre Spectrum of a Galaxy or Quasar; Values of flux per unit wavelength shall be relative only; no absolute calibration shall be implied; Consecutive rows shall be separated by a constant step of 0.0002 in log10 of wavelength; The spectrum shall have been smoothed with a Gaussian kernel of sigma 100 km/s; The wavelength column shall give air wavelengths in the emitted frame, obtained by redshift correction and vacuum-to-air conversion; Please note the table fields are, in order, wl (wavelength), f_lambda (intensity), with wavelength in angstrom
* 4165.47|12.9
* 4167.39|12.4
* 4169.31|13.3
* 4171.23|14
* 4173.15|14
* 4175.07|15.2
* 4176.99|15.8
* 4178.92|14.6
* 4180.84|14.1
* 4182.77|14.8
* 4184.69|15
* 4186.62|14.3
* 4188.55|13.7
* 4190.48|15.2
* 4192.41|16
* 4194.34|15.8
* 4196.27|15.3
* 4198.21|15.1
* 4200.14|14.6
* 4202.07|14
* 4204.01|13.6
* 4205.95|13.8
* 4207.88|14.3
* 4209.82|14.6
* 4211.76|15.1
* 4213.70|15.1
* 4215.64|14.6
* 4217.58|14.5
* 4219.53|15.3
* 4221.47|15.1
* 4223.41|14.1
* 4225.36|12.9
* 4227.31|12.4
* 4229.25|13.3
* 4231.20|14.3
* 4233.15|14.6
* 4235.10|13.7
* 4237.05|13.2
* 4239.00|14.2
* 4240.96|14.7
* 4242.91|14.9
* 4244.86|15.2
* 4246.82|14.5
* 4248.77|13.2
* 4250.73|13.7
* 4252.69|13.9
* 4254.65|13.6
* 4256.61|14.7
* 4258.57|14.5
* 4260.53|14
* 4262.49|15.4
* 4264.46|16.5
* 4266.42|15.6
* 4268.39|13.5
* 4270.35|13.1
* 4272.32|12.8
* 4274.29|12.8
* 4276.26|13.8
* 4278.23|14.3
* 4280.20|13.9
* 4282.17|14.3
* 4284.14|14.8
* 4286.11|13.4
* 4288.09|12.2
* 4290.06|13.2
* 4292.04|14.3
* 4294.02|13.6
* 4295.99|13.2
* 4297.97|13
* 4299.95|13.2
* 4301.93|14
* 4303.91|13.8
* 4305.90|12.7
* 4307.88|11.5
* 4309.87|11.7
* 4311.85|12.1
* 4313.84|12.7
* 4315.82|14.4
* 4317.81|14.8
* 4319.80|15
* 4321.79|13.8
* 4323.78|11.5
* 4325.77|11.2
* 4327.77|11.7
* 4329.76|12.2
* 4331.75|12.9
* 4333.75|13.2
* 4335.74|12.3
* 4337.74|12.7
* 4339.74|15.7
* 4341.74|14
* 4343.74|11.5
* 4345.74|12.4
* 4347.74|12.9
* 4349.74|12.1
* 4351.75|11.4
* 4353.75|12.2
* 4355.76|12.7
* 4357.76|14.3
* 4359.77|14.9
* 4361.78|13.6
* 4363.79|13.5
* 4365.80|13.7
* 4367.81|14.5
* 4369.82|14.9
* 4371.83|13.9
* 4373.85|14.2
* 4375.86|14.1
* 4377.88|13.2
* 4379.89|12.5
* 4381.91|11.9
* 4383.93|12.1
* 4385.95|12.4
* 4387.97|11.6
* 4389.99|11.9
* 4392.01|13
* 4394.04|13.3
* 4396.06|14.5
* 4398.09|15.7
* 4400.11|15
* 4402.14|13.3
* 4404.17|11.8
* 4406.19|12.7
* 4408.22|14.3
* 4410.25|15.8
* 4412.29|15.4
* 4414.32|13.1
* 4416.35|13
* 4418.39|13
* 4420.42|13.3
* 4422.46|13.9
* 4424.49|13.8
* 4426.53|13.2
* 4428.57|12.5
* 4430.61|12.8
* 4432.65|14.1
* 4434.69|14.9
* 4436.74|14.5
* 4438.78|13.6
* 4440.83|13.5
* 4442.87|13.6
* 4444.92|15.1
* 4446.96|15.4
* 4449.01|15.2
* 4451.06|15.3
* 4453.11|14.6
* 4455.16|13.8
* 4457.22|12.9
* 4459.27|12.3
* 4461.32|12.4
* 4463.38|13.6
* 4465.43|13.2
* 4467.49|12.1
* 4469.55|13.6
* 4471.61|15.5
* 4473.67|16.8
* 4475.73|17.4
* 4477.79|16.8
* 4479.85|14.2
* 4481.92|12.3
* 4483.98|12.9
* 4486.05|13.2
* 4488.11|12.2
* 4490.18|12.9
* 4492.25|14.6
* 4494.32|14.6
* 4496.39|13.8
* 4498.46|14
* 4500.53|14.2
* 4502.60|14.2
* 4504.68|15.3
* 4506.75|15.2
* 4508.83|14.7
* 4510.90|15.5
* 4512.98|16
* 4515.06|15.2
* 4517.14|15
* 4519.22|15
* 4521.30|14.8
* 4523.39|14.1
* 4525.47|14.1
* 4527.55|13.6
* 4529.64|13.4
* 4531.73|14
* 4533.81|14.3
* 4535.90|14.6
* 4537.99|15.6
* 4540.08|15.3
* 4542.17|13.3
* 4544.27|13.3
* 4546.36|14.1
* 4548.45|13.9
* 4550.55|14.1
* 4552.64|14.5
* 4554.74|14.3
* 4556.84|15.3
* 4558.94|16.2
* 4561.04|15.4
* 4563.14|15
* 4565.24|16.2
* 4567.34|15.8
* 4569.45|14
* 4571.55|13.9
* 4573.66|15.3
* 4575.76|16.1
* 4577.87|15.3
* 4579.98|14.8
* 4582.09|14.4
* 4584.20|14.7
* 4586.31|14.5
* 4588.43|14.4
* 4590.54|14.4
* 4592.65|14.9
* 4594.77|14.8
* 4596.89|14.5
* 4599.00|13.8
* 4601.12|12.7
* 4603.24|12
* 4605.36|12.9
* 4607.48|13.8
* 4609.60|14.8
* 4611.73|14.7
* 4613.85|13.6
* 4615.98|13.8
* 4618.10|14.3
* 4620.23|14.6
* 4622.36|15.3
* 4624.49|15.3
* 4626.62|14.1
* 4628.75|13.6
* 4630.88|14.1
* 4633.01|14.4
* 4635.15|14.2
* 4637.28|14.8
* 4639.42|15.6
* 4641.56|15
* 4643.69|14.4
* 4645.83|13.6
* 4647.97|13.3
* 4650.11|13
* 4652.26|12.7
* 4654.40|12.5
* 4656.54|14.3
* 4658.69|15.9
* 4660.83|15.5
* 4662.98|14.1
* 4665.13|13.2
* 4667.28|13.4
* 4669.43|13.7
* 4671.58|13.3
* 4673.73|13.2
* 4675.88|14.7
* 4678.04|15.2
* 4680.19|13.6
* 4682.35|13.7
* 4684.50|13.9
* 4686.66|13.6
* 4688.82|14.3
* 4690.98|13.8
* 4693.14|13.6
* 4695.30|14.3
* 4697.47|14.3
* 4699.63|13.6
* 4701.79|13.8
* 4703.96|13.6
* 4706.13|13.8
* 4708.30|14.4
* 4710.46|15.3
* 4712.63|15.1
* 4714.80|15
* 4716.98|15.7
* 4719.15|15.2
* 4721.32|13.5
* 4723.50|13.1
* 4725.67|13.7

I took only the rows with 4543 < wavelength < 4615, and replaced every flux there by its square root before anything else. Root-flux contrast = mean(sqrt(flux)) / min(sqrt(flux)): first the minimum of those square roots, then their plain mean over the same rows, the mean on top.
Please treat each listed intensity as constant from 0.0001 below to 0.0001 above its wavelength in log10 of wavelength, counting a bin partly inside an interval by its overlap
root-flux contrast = 1.10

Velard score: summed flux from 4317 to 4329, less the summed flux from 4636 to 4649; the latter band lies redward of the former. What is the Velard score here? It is -8.7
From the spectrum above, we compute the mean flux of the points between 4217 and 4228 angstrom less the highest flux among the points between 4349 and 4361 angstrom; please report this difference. -0.8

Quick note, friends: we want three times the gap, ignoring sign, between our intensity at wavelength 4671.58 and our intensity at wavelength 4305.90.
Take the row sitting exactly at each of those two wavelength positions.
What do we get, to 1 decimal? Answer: 1.8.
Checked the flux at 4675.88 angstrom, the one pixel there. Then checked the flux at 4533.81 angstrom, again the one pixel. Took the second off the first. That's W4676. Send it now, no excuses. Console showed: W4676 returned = 0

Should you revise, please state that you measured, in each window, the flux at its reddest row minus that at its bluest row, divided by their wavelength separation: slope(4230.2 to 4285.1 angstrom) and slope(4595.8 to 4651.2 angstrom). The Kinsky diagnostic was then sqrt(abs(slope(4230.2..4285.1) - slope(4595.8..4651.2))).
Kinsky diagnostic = 0.19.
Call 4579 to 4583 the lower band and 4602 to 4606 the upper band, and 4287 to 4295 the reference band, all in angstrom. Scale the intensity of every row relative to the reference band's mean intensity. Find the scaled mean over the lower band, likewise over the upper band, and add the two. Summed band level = 2.03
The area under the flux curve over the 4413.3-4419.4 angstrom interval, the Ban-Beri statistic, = 80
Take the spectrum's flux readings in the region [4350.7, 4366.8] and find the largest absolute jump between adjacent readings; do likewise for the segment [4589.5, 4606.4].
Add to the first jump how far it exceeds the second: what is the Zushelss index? 2.1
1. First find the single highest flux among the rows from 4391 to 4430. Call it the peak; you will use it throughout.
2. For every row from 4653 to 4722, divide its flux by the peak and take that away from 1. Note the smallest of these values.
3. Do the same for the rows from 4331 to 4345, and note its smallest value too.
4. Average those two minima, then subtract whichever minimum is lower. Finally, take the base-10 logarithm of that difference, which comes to -2.20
